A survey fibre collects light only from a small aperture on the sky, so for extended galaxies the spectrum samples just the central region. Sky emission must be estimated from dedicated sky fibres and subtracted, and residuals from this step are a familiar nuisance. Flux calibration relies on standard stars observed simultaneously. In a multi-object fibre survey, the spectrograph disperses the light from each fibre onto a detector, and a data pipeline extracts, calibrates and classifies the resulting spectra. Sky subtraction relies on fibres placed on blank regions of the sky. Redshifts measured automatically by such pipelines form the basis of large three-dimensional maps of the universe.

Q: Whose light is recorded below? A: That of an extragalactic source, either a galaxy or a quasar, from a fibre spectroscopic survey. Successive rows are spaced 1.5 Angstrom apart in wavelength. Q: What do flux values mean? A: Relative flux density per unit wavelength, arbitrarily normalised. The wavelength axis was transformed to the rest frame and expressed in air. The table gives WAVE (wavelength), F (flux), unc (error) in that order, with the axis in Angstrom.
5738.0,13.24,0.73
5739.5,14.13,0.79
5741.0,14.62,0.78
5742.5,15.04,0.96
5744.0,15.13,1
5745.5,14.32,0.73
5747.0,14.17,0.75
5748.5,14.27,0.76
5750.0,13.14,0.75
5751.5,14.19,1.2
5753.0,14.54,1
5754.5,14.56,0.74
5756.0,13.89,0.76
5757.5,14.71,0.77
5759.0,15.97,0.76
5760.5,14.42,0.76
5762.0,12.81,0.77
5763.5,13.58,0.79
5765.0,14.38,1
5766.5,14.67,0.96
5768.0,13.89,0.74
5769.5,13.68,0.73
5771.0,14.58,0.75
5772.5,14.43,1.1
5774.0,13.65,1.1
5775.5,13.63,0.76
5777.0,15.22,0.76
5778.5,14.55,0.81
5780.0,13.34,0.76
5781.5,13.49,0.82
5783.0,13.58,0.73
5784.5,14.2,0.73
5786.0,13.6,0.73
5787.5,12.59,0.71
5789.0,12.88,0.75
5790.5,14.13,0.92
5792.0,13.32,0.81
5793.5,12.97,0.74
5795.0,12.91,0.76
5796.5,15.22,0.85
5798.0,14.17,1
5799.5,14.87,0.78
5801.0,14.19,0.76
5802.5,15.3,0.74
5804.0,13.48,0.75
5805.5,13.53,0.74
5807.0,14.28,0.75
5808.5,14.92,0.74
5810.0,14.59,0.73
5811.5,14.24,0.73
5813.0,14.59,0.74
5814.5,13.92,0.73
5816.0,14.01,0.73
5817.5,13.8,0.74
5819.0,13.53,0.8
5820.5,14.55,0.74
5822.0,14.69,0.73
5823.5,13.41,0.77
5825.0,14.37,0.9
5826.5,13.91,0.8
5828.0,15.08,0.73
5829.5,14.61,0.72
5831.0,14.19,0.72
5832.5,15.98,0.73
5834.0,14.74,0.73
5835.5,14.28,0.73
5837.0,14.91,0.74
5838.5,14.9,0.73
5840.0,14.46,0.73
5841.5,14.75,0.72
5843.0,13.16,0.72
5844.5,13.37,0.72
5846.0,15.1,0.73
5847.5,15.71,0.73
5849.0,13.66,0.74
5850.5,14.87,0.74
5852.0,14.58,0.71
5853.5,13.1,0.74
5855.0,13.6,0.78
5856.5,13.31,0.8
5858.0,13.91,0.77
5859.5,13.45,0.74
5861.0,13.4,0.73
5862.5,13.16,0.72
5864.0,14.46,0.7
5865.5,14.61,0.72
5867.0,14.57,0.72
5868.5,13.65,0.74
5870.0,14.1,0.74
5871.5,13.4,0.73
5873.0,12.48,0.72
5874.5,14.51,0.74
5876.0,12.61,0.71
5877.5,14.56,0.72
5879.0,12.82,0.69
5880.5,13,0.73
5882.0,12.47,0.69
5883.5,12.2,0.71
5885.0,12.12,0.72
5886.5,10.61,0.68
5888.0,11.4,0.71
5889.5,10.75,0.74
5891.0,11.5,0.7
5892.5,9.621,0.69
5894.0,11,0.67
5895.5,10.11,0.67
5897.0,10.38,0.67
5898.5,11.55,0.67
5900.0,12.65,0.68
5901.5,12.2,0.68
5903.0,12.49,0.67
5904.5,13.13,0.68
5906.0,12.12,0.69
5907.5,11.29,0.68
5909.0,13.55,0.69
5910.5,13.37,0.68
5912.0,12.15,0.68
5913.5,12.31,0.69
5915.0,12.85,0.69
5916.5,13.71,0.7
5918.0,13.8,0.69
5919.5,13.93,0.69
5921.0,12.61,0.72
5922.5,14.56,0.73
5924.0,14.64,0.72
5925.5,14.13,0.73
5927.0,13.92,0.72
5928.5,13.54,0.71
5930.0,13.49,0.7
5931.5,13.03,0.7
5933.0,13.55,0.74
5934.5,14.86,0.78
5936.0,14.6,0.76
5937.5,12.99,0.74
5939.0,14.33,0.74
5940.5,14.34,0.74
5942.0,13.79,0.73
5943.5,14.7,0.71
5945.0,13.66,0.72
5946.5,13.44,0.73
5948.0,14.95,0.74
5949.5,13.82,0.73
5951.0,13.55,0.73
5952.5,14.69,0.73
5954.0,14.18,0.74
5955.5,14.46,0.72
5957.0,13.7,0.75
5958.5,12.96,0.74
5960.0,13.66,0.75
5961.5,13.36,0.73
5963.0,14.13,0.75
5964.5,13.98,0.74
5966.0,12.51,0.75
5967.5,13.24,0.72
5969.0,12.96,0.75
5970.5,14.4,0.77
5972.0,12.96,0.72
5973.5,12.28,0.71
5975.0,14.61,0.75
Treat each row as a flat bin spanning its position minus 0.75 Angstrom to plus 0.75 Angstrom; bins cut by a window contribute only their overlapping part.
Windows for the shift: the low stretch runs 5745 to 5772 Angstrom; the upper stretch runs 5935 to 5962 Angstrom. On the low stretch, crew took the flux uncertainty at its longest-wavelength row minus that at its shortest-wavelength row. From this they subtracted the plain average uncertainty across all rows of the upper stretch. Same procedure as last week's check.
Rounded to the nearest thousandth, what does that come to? -0.715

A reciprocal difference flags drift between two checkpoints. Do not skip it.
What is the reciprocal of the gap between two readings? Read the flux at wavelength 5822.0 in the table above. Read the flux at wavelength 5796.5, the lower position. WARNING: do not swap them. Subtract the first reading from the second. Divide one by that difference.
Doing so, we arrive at 1.9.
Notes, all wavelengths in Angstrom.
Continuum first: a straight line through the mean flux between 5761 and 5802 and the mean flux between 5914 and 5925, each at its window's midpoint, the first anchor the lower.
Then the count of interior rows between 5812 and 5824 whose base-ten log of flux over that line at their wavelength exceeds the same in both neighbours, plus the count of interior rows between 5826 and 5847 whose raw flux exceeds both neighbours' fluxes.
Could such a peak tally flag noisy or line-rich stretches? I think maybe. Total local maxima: 6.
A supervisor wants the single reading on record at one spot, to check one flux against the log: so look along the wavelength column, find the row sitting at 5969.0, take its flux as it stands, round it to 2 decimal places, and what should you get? 12.96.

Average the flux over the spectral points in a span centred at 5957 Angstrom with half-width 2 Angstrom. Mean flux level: 13.71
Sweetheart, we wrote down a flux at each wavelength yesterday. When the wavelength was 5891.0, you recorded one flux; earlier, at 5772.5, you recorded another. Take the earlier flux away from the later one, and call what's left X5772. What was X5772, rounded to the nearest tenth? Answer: -2.9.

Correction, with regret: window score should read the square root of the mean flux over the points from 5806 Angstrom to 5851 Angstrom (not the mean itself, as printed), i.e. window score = 3.80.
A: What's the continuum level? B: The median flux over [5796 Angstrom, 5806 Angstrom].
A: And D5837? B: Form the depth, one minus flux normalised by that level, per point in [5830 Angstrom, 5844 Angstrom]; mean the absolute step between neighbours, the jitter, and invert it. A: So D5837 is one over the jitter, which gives 18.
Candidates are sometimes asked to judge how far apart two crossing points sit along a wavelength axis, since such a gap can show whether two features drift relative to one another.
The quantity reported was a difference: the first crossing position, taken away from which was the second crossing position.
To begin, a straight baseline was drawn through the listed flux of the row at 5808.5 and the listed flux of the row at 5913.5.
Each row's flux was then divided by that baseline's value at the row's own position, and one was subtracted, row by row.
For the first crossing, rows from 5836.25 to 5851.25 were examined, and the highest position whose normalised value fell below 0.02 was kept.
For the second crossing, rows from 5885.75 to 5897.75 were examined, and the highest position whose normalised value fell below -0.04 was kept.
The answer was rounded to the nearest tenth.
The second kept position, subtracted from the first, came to -48.0 Angstrom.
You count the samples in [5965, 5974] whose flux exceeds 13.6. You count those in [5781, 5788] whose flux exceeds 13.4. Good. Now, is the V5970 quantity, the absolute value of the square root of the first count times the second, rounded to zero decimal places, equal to 2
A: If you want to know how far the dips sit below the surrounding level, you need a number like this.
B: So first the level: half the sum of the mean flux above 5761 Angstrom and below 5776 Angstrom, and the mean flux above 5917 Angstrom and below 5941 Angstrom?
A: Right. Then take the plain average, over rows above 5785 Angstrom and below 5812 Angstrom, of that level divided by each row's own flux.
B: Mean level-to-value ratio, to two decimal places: 1.00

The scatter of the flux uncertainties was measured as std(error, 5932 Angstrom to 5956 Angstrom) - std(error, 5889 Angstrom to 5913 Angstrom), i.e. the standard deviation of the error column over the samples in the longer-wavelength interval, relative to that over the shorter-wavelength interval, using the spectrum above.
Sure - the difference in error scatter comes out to -0.001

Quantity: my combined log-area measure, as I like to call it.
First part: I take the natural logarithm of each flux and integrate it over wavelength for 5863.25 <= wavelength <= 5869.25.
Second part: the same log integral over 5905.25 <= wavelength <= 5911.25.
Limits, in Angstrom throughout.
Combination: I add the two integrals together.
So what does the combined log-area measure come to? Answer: 31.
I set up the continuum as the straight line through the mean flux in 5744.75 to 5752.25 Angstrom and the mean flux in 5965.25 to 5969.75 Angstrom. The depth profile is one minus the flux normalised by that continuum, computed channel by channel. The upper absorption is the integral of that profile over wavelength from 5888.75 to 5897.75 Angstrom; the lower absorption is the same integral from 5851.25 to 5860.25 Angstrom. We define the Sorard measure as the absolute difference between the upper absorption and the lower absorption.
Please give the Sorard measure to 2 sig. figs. 2.0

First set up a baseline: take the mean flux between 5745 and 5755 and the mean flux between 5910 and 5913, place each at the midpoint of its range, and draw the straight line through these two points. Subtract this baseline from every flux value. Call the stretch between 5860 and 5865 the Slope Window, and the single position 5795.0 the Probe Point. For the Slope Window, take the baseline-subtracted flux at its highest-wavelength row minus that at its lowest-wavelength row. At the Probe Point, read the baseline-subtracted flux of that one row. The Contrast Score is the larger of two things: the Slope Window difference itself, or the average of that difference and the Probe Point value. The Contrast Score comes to 1.1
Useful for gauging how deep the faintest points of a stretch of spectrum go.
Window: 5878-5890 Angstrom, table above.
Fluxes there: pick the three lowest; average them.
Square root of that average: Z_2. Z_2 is 3.30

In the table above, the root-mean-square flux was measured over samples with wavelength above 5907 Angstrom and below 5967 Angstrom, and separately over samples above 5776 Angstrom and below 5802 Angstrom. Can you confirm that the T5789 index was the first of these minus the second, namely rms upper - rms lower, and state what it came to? -0.16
